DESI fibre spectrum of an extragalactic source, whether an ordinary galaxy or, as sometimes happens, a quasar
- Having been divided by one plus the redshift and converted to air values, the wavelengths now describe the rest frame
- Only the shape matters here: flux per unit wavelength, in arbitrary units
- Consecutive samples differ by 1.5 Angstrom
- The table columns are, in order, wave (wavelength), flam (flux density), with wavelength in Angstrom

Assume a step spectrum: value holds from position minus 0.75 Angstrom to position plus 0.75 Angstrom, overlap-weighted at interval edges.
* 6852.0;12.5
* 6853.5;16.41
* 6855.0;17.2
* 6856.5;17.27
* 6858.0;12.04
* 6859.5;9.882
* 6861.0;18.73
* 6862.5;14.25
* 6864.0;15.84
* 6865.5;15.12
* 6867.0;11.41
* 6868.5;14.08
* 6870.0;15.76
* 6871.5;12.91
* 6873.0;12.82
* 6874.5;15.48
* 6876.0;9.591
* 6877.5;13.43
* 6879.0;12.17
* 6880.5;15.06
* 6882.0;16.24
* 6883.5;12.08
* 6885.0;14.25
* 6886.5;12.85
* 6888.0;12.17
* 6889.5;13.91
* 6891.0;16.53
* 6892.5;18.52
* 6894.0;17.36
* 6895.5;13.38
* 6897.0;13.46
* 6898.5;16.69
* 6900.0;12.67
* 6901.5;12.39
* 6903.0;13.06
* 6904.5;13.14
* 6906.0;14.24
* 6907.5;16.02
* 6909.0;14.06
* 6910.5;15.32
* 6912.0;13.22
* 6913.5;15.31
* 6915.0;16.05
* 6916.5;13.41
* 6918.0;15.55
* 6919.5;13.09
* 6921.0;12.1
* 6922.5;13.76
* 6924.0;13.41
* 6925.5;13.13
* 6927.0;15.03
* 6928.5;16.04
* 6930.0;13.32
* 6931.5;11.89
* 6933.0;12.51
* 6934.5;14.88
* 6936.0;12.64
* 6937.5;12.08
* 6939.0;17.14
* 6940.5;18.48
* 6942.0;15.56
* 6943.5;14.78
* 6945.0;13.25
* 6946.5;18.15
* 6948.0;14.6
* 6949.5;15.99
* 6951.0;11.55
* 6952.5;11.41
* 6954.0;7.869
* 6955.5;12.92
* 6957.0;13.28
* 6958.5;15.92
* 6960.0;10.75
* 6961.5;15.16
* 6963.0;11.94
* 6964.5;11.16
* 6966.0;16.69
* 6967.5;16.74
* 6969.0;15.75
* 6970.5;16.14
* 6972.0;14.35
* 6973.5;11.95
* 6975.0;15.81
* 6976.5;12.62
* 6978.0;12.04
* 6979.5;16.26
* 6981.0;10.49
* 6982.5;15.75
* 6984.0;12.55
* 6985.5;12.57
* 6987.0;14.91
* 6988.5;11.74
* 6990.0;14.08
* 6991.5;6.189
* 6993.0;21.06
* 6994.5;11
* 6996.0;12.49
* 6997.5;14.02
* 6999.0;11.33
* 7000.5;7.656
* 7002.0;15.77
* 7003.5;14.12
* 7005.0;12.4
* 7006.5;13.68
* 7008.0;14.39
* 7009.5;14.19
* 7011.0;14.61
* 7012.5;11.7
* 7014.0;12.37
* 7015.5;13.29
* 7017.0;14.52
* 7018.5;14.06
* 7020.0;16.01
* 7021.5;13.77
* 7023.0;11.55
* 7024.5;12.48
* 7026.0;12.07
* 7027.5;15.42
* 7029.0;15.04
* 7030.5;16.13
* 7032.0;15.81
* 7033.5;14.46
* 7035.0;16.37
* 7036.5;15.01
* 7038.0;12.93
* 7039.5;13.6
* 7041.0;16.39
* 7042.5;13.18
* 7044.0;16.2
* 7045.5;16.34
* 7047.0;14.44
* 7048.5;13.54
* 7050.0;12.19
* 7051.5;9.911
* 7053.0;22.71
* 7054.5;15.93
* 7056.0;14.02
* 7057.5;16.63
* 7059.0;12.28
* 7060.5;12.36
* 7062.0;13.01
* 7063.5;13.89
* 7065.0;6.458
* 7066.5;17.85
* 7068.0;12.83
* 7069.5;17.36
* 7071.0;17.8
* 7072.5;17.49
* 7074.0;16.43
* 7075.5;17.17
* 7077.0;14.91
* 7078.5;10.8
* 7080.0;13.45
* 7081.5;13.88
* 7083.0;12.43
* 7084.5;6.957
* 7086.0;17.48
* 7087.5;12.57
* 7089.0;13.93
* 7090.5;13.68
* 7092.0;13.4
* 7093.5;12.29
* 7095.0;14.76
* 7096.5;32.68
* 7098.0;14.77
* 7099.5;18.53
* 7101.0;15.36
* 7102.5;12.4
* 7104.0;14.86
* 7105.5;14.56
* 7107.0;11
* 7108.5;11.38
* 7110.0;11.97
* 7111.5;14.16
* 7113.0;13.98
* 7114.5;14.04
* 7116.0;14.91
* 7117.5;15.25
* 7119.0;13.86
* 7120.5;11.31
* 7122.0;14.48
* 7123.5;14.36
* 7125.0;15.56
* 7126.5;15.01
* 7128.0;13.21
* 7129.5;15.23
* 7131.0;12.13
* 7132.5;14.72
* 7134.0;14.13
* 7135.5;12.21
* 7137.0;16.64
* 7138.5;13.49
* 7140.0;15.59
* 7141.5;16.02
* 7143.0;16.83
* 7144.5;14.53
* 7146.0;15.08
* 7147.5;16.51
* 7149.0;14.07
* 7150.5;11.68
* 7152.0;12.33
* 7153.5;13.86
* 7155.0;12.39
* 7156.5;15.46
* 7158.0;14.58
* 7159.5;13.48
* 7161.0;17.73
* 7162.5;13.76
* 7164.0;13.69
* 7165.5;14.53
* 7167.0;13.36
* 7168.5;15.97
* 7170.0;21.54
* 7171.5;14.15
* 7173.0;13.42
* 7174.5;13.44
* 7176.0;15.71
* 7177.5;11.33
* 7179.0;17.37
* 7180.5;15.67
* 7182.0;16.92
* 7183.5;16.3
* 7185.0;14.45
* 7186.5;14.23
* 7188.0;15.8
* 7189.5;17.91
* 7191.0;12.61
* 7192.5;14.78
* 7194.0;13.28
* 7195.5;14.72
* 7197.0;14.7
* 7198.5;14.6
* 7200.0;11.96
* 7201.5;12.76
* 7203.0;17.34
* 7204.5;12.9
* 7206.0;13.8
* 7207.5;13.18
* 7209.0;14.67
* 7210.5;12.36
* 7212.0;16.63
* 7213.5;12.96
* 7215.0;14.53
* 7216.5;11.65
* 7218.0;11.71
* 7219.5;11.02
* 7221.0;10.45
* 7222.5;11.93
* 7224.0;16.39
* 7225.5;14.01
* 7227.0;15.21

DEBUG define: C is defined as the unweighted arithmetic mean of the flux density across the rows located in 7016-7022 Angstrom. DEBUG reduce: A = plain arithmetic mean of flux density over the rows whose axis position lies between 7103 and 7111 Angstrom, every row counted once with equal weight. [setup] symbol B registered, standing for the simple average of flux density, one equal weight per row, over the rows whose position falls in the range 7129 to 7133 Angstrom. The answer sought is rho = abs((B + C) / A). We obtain 2.24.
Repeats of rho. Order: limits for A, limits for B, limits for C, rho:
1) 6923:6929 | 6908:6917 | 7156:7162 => 2.07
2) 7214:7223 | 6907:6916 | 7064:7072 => 2.48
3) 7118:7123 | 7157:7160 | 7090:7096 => 2.09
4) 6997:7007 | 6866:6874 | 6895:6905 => 2.12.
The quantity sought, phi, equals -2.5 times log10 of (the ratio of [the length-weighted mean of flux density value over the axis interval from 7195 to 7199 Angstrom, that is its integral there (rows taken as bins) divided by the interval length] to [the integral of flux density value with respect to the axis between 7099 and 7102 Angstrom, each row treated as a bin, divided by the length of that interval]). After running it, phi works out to 0.12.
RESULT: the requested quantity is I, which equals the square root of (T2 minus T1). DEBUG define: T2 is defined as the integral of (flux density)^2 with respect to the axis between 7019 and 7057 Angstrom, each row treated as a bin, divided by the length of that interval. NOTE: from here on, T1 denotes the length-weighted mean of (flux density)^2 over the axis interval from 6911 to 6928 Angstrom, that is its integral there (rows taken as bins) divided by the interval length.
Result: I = 4.5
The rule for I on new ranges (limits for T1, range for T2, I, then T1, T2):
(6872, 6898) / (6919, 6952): 1.8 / 203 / 206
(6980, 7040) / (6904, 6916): 5.2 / 190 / 217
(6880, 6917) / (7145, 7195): 3.2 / 212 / 222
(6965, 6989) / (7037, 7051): 1.2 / 204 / 206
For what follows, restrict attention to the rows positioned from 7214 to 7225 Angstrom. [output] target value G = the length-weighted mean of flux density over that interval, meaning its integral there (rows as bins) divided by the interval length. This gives 12.6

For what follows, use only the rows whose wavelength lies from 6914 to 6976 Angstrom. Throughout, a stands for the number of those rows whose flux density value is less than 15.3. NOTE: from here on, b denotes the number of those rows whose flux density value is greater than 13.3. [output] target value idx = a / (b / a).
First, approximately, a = 27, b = 24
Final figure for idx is 30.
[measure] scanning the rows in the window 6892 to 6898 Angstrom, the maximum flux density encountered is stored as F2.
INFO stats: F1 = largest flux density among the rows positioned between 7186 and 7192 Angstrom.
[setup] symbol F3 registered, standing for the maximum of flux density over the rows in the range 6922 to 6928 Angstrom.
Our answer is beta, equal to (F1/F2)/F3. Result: 0.064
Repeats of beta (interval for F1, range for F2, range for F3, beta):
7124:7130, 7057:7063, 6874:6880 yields 0.060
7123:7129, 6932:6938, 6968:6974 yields 0.065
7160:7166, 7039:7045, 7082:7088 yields 0.062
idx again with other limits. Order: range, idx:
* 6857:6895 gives 19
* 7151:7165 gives 7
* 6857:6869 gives 7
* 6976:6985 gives 8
